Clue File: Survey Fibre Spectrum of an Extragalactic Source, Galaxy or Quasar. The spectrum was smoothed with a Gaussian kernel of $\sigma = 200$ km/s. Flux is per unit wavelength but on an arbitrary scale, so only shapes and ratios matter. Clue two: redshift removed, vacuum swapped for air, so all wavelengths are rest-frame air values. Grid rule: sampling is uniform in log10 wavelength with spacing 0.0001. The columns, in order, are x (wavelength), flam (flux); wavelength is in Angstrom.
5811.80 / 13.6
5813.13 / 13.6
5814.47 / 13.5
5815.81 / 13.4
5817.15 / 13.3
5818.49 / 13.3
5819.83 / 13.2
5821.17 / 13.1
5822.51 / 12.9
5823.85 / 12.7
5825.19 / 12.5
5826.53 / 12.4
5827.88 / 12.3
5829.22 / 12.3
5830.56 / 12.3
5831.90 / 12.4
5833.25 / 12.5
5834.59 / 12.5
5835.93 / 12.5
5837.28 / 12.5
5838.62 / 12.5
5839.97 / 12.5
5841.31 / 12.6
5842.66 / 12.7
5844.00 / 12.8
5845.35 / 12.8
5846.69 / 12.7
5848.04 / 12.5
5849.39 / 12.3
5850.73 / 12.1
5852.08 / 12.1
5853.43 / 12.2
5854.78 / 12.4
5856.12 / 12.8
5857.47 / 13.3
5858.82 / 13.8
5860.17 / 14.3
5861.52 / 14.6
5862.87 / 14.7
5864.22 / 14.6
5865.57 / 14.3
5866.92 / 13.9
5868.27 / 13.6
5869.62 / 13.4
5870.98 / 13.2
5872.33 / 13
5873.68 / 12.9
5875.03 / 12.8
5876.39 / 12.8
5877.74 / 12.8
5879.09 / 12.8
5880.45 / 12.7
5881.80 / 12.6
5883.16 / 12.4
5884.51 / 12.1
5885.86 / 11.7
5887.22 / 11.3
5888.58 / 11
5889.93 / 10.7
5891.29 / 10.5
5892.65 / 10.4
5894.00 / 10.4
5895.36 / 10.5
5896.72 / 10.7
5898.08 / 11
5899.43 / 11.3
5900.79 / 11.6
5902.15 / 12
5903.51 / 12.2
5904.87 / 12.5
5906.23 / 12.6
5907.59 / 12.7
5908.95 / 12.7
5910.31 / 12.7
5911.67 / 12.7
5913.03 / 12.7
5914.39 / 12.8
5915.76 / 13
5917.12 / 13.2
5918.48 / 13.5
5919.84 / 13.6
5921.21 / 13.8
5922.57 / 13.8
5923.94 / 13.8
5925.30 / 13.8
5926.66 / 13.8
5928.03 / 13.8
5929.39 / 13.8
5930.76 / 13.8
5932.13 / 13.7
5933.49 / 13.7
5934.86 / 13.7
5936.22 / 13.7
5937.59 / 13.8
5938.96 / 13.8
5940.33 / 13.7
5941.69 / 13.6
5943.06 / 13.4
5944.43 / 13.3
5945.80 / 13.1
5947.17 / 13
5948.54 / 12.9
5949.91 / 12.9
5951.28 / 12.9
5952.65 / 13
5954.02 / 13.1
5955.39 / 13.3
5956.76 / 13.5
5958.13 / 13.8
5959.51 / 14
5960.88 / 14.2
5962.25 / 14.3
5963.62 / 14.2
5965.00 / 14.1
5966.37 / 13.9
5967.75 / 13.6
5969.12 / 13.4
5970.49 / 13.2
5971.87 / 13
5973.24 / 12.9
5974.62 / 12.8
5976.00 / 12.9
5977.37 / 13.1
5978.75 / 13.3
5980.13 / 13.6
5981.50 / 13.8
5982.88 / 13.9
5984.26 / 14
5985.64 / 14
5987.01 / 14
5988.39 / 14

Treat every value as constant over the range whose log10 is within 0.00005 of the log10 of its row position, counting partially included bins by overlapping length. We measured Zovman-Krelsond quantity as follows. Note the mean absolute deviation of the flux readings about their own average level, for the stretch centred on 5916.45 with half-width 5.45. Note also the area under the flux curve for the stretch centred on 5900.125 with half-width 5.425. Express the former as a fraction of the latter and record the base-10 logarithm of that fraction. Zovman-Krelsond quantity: -2.5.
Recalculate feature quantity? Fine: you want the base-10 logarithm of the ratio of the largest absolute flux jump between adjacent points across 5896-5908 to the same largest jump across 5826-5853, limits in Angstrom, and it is 0.30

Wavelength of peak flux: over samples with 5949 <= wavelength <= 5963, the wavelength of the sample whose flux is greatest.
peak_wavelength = 5962.25 Angstrom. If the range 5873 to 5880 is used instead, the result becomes 5873.68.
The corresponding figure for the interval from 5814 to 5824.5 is 5814.47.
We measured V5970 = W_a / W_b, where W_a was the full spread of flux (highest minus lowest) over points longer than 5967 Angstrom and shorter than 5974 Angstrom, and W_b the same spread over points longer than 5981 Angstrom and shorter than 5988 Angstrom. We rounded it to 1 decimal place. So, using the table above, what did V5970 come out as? 3.5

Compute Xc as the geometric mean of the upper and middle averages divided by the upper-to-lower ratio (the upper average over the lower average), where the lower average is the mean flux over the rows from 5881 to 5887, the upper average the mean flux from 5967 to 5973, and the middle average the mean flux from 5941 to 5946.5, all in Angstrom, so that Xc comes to 12.2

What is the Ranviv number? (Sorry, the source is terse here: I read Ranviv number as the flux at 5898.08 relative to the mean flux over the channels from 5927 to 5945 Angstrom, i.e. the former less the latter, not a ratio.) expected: -2.7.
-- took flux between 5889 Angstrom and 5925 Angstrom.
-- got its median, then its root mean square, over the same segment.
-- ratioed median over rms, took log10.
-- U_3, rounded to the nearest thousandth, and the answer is 0.014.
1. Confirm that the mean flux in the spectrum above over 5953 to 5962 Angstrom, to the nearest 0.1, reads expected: 13.7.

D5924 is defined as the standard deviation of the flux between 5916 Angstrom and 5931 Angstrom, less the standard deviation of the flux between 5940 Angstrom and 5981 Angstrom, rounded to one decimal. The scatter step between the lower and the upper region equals -0.3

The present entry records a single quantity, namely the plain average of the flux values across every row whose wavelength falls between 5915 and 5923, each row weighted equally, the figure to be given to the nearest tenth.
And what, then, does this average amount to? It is 13.5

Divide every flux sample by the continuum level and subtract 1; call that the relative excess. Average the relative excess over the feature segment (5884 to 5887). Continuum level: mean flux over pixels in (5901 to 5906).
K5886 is -0.03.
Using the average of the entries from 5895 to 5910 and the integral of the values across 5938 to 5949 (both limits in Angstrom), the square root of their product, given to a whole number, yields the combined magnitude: 42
